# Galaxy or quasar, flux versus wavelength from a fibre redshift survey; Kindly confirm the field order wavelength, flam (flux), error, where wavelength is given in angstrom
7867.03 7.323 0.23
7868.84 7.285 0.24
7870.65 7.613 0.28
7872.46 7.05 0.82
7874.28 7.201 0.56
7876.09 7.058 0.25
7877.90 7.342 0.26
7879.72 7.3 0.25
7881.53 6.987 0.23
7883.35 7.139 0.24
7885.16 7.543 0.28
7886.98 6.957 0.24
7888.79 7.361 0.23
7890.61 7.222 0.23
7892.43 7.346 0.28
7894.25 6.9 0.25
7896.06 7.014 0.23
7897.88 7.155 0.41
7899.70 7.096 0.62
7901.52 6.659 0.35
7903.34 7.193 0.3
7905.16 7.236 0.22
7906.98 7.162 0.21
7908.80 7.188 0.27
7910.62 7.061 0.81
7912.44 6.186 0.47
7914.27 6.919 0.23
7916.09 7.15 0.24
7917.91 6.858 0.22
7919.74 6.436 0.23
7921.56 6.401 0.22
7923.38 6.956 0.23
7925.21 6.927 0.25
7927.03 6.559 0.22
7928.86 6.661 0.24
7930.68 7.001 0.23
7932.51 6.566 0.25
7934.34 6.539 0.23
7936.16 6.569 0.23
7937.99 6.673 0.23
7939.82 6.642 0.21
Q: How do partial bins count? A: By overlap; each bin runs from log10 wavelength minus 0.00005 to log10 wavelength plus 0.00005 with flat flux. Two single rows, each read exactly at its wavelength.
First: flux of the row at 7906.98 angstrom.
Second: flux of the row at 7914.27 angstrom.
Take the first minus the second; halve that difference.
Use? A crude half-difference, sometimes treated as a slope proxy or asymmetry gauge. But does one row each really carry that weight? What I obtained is 0.12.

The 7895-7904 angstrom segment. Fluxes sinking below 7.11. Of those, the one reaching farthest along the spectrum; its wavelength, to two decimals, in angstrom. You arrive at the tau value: 7901.52 angstrom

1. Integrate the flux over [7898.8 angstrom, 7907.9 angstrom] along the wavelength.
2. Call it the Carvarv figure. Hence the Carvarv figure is 64.3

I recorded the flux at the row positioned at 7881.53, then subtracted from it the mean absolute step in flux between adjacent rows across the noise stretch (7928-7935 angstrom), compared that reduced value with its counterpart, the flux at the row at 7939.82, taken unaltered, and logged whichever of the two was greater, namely 6.72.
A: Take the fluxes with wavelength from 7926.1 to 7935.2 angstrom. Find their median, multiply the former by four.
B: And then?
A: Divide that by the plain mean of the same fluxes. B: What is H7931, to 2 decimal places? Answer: 3.94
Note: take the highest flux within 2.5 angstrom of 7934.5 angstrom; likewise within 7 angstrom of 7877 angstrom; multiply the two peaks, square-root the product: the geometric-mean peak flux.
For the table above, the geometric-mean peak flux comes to 7.07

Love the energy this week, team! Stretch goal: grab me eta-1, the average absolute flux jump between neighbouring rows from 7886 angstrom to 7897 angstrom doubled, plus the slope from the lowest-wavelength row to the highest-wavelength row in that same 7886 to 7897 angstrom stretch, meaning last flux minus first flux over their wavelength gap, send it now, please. 0.50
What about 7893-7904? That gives 0.55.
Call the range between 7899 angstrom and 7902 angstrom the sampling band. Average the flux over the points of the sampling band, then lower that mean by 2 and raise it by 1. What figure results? 5.9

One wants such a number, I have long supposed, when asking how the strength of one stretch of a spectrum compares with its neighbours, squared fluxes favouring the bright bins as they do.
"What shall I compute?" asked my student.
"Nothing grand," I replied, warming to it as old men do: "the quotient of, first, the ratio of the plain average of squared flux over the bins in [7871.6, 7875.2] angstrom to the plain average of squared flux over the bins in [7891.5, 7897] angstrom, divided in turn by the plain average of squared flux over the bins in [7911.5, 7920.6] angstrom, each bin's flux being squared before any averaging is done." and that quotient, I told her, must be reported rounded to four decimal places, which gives 0.0224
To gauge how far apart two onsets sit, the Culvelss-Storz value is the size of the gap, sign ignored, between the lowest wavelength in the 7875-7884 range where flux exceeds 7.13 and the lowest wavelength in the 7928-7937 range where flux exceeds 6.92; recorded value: 52.8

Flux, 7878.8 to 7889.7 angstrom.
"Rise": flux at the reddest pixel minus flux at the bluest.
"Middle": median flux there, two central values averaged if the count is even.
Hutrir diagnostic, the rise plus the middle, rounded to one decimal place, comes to 7.3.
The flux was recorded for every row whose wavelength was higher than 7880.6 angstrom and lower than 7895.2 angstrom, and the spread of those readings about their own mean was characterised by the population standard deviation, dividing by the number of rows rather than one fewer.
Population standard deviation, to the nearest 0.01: 0.21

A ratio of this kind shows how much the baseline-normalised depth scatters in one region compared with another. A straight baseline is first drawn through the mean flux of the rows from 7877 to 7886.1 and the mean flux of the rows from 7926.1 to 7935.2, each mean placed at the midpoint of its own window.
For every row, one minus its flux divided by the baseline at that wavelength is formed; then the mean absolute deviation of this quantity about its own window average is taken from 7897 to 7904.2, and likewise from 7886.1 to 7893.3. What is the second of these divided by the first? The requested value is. 0.82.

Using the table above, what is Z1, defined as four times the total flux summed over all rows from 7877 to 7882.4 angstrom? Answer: 86.5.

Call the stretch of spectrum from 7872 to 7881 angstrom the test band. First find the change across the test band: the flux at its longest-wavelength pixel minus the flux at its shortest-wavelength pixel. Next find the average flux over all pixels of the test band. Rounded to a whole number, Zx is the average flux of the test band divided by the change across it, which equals 29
